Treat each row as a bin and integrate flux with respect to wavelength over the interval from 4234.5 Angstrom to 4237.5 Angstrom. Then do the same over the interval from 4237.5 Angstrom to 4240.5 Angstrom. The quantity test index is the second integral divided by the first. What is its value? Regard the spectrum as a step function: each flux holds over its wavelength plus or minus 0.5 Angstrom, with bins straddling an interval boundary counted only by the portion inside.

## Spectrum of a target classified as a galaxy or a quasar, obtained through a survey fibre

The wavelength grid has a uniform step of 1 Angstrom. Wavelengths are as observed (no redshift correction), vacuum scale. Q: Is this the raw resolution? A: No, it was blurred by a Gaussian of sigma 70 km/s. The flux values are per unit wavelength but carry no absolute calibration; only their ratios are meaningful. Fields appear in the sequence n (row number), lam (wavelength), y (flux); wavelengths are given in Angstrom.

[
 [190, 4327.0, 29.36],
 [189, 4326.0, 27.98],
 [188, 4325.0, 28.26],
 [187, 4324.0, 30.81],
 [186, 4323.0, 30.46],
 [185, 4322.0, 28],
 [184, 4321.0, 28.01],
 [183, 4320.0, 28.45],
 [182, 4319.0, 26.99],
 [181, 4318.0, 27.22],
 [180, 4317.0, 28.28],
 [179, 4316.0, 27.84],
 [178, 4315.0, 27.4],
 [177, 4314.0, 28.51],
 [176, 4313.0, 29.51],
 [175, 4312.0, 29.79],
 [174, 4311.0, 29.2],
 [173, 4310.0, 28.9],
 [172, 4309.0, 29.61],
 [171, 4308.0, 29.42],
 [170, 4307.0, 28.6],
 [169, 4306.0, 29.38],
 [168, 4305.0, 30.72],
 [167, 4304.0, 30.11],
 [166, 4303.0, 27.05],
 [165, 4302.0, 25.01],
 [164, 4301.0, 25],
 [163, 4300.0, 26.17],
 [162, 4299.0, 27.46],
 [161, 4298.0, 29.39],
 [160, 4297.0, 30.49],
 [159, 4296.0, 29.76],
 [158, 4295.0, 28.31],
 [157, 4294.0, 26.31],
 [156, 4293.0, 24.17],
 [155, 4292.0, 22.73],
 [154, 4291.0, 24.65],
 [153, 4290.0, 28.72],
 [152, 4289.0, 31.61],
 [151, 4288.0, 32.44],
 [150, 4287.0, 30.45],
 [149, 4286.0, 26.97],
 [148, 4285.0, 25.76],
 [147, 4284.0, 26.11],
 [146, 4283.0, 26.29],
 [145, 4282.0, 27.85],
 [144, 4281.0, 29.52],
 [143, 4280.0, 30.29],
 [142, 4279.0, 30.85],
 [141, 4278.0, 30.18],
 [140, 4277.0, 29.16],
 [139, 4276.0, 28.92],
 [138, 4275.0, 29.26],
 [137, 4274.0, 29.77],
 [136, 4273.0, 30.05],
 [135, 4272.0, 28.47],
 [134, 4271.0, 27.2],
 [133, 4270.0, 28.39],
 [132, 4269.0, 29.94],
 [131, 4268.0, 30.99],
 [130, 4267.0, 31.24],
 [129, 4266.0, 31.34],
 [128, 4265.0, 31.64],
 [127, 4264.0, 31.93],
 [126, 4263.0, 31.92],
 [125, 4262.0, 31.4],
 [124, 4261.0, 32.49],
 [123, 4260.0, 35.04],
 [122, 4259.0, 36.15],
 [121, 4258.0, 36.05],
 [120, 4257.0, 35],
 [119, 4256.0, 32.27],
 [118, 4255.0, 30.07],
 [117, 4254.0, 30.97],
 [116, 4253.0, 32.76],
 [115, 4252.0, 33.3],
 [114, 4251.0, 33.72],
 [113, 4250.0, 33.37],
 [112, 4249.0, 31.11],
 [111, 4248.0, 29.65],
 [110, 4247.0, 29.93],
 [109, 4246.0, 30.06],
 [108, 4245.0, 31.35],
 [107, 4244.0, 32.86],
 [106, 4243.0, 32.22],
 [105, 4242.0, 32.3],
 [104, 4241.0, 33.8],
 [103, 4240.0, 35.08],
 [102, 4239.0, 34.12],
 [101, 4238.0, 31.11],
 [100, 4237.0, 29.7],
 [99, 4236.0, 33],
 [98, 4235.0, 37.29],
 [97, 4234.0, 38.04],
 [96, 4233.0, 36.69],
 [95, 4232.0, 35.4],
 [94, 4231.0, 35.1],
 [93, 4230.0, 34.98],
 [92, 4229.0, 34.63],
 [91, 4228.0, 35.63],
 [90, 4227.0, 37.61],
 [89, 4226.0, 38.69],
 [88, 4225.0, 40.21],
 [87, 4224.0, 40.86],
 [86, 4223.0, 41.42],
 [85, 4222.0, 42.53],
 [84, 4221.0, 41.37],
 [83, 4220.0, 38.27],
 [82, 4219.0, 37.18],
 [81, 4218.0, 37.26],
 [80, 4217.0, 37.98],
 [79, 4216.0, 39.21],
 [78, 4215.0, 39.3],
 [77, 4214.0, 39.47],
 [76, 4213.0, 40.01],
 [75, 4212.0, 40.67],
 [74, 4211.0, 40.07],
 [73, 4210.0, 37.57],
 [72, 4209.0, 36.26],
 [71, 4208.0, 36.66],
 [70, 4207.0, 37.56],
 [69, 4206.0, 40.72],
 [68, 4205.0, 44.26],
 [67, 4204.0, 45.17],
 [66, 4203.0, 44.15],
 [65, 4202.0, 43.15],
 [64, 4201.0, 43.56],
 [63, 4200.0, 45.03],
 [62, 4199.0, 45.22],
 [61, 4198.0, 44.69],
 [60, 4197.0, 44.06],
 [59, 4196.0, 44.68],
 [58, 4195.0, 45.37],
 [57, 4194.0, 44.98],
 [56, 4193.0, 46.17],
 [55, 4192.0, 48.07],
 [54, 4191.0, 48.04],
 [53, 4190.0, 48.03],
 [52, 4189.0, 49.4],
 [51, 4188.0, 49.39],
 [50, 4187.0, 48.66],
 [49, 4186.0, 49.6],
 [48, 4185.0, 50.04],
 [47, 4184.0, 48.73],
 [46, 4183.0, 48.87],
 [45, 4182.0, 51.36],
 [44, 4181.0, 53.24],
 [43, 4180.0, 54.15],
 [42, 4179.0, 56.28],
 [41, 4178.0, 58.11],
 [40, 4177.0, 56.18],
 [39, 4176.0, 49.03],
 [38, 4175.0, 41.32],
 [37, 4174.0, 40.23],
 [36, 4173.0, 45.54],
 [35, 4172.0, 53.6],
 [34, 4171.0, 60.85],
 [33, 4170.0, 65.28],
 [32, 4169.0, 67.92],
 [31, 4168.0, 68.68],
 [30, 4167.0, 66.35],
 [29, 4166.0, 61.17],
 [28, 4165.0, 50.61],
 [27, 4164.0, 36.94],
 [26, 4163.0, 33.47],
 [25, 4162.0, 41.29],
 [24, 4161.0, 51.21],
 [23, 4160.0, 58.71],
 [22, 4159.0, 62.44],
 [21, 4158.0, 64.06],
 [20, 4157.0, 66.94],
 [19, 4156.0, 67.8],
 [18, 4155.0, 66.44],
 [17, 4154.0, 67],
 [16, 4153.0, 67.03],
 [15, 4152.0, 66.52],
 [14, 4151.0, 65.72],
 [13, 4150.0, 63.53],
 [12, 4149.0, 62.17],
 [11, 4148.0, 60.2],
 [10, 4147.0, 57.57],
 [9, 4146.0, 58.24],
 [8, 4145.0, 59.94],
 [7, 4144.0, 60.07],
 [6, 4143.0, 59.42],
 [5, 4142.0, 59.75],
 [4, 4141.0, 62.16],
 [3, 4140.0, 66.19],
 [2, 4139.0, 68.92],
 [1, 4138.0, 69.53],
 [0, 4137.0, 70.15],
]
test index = 1.0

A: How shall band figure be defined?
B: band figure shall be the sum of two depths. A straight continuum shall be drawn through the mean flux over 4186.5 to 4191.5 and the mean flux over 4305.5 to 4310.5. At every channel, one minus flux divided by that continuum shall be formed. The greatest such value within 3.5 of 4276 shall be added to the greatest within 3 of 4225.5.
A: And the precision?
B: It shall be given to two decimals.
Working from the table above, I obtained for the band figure 0.32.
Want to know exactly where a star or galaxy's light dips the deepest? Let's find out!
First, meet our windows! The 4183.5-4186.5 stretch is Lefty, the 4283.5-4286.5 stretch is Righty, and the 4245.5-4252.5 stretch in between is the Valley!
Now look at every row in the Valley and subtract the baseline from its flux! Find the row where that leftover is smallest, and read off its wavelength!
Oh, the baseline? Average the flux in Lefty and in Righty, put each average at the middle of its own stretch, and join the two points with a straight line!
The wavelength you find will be 4246.0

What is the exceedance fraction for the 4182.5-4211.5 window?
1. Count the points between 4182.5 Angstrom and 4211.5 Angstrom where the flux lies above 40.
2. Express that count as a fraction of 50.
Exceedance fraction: 0.5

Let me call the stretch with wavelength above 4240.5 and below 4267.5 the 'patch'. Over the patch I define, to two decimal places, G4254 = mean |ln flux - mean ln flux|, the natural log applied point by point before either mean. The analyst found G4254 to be 0.04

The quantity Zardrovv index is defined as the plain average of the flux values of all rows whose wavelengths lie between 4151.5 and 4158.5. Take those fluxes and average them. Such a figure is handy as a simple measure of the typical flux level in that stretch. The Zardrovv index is 67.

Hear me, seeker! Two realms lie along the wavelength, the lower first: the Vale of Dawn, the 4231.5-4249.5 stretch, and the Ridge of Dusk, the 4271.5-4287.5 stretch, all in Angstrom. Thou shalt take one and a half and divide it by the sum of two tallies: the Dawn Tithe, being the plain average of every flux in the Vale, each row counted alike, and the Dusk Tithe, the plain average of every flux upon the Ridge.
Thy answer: 0.0243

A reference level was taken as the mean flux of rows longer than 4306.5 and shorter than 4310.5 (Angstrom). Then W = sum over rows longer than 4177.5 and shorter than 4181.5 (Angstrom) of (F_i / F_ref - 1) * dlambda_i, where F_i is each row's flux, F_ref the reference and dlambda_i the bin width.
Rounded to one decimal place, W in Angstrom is 3.6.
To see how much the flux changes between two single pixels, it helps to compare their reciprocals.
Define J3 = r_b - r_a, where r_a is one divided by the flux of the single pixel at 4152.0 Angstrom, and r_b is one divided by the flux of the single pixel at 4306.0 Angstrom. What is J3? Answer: 0.019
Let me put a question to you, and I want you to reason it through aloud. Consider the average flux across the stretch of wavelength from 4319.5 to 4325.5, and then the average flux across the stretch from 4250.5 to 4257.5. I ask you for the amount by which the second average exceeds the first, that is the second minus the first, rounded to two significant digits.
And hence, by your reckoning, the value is 3.6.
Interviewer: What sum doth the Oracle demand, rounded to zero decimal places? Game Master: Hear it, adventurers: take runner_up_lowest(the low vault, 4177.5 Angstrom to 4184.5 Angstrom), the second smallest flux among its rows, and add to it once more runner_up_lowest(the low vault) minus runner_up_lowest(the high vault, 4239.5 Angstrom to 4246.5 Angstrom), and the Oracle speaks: 66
